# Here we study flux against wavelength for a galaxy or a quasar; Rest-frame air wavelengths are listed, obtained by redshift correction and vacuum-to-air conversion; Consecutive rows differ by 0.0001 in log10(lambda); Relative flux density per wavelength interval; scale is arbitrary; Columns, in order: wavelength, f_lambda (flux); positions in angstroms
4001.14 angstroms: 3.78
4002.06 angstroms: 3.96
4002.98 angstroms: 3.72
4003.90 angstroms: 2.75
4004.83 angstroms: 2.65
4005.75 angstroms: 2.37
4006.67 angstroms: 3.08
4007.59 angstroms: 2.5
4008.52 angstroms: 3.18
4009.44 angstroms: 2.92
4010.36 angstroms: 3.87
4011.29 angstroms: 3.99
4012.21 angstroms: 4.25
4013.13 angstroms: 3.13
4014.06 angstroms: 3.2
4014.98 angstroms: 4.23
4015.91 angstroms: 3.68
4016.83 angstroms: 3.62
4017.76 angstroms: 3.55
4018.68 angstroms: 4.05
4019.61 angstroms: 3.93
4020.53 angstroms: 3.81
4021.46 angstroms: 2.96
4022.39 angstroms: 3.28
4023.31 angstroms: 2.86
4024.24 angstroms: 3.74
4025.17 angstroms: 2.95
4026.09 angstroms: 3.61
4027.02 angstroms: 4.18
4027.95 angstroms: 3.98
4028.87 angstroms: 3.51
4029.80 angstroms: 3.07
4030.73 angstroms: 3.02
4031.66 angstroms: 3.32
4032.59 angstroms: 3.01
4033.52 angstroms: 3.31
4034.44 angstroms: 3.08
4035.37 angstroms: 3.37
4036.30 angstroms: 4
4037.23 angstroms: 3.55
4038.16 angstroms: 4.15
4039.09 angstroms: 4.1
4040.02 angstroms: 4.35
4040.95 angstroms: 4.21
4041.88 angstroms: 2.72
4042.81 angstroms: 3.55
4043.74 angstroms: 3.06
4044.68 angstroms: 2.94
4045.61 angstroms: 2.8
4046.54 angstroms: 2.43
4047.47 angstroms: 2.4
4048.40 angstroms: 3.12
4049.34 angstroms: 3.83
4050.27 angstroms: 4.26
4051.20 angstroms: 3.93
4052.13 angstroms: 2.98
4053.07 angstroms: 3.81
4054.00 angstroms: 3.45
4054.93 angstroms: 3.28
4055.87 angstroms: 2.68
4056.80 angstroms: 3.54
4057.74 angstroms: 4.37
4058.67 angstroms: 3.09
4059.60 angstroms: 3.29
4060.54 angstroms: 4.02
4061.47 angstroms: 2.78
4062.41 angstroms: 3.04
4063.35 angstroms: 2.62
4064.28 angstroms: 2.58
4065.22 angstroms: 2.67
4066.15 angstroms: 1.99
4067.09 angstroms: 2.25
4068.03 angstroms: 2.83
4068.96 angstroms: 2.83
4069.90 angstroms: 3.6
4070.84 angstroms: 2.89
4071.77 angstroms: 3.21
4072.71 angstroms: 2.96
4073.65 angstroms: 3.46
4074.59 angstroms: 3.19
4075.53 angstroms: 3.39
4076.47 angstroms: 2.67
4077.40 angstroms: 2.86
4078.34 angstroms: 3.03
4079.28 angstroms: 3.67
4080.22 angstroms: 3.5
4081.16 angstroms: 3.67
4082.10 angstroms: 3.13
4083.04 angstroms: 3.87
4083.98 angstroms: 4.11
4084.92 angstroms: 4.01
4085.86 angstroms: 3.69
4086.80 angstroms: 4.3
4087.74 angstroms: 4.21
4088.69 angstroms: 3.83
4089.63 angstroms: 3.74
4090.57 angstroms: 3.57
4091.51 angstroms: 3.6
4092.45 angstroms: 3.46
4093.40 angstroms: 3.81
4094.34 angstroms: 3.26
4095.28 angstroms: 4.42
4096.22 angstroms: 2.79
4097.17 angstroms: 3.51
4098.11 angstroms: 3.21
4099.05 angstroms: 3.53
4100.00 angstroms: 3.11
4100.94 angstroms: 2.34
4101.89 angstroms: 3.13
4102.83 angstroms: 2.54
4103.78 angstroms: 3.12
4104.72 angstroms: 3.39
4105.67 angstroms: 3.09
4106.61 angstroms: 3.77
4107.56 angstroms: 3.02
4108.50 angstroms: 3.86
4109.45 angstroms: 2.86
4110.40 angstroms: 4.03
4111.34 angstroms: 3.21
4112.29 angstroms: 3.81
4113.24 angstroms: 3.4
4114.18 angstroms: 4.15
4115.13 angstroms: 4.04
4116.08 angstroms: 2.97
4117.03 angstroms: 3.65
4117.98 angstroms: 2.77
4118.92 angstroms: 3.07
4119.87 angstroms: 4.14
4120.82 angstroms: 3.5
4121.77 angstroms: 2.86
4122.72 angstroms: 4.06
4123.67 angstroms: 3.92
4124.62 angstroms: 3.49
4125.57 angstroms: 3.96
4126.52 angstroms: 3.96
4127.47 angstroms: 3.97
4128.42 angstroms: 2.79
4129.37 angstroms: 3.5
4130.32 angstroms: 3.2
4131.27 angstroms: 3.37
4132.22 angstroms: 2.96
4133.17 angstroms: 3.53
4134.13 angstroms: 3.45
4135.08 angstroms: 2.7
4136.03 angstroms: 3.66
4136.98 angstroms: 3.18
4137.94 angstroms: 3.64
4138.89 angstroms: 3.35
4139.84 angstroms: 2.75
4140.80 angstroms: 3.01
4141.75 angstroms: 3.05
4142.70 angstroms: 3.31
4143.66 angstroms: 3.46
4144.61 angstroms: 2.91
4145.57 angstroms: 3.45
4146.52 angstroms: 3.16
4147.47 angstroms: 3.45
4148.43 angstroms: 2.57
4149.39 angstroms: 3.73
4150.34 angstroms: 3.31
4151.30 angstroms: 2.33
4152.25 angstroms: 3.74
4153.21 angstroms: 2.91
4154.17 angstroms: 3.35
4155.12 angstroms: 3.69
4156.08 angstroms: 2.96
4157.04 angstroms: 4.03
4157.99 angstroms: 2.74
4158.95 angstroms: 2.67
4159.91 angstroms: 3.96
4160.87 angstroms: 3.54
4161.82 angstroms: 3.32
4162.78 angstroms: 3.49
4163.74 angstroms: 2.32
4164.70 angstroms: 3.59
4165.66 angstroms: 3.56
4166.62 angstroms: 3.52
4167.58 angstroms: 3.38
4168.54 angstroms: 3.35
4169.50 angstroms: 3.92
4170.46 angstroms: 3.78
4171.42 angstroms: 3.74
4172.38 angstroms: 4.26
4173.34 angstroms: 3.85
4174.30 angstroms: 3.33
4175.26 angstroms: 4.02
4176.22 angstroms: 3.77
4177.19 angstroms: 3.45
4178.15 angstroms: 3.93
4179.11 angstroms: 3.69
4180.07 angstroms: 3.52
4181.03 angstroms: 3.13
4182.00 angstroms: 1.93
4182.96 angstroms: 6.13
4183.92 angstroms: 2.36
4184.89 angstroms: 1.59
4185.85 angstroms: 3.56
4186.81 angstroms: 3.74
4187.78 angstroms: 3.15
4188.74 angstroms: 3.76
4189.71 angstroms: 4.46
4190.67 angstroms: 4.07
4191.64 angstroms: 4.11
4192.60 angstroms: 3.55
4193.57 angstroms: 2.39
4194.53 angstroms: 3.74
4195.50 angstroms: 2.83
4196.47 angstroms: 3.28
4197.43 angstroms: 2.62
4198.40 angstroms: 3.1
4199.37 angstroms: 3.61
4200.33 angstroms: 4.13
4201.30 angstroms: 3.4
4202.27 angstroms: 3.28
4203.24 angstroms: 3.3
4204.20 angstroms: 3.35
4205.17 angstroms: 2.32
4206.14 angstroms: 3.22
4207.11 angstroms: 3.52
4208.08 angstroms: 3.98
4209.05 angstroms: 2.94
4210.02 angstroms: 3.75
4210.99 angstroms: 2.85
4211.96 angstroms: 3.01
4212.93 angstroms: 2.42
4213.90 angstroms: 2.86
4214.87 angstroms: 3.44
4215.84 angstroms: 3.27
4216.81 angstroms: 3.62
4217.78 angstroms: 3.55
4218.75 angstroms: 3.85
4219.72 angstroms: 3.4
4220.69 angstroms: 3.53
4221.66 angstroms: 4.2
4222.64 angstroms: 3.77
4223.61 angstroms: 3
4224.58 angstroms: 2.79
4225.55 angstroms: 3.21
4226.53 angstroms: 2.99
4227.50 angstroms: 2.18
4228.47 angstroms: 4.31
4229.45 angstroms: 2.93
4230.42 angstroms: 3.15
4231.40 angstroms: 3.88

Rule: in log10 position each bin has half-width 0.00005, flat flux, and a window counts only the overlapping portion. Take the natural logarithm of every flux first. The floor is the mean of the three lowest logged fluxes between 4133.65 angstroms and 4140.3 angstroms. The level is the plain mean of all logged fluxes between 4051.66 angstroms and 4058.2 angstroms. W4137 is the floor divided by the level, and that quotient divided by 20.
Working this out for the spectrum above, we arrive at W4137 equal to 0.043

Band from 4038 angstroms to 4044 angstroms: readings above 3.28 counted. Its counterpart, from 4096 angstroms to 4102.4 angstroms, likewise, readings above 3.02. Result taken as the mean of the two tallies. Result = 5.0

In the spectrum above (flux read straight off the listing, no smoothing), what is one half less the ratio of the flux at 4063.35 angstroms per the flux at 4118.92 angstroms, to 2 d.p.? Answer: -0.35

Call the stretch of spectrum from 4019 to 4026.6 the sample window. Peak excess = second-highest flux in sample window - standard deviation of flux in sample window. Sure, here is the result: 3.4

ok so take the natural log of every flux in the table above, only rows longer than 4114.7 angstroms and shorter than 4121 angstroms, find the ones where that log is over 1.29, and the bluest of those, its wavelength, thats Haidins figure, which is 4115.13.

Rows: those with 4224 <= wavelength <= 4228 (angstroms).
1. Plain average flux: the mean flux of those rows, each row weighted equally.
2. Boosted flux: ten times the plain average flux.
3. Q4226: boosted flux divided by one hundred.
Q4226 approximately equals 0.28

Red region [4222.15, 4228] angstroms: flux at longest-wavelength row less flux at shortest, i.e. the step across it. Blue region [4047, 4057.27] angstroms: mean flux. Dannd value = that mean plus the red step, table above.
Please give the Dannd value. 1.8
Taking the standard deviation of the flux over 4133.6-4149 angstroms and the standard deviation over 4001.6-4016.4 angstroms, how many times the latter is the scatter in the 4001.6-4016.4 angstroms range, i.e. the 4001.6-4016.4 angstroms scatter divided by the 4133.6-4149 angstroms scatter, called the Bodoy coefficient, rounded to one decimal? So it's 1.8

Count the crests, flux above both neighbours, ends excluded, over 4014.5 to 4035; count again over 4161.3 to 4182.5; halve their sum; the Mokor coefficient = 6.0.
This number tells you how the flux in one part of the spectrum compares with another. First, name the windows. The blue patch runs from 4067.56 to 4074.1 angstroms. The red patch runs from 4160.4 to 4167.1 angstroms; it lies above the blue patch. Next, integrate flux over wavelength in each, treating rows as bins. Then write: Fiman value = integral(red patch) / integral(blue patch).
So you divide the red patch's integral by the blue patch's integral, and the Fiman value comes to 1.10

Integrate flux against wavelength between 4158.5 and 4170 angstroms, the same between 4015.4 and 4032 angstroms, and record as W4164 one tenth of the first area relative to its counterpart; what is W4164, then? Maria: 0.07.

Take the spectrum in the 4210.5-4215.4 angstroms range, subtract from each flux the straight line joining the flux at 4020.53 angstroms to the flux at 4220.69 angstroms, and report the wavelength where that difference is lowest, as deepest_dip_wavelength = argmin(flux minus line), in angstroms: 4212.93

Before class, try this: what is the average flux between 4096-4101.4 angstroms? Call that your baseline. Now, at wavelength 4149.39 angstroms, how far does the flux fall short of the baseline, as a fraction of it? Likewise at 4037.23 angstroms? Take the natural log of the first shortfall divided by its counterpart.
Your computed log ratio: 0.33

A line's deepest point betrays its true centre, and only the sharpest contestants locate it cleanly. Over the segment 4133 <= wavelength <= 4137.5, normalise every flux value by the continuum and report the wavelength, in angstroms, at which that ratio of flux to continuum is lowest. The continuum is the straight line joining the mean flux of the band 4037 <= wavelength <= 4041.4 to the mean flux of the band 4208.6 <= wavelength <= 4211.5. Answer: 4135.08 angstroms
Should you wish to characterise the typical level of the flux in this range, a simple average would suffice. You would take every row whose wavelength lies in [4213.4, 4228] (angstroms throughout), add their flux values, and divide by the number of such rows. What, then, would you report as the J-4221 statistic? 3.31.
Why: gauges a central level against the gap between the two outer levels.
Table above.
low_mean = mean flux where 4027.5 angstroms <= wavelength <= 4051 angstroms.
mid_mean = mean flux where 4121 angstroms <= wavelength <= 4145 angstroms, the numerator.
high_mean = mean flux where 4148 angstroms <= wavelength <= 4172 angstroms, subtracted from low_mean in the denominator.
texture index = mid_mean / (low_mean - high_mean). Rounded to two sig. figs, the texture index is 51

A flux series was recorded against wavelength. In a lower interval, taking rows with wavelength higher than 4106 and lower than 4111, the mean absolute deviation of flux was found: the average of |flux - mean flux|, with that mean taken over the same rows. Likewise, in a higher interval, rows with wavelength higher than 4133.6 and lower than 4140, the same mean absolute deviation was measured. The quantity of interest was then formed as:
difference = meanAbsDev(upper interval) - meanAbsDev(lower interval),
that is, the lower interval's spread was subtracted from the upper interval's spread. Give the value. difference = -0.14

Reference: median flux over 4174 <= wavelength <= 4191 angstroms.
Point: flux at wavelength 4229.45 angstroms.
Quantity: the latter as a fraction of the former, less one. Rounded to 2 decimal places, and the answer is -0.19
